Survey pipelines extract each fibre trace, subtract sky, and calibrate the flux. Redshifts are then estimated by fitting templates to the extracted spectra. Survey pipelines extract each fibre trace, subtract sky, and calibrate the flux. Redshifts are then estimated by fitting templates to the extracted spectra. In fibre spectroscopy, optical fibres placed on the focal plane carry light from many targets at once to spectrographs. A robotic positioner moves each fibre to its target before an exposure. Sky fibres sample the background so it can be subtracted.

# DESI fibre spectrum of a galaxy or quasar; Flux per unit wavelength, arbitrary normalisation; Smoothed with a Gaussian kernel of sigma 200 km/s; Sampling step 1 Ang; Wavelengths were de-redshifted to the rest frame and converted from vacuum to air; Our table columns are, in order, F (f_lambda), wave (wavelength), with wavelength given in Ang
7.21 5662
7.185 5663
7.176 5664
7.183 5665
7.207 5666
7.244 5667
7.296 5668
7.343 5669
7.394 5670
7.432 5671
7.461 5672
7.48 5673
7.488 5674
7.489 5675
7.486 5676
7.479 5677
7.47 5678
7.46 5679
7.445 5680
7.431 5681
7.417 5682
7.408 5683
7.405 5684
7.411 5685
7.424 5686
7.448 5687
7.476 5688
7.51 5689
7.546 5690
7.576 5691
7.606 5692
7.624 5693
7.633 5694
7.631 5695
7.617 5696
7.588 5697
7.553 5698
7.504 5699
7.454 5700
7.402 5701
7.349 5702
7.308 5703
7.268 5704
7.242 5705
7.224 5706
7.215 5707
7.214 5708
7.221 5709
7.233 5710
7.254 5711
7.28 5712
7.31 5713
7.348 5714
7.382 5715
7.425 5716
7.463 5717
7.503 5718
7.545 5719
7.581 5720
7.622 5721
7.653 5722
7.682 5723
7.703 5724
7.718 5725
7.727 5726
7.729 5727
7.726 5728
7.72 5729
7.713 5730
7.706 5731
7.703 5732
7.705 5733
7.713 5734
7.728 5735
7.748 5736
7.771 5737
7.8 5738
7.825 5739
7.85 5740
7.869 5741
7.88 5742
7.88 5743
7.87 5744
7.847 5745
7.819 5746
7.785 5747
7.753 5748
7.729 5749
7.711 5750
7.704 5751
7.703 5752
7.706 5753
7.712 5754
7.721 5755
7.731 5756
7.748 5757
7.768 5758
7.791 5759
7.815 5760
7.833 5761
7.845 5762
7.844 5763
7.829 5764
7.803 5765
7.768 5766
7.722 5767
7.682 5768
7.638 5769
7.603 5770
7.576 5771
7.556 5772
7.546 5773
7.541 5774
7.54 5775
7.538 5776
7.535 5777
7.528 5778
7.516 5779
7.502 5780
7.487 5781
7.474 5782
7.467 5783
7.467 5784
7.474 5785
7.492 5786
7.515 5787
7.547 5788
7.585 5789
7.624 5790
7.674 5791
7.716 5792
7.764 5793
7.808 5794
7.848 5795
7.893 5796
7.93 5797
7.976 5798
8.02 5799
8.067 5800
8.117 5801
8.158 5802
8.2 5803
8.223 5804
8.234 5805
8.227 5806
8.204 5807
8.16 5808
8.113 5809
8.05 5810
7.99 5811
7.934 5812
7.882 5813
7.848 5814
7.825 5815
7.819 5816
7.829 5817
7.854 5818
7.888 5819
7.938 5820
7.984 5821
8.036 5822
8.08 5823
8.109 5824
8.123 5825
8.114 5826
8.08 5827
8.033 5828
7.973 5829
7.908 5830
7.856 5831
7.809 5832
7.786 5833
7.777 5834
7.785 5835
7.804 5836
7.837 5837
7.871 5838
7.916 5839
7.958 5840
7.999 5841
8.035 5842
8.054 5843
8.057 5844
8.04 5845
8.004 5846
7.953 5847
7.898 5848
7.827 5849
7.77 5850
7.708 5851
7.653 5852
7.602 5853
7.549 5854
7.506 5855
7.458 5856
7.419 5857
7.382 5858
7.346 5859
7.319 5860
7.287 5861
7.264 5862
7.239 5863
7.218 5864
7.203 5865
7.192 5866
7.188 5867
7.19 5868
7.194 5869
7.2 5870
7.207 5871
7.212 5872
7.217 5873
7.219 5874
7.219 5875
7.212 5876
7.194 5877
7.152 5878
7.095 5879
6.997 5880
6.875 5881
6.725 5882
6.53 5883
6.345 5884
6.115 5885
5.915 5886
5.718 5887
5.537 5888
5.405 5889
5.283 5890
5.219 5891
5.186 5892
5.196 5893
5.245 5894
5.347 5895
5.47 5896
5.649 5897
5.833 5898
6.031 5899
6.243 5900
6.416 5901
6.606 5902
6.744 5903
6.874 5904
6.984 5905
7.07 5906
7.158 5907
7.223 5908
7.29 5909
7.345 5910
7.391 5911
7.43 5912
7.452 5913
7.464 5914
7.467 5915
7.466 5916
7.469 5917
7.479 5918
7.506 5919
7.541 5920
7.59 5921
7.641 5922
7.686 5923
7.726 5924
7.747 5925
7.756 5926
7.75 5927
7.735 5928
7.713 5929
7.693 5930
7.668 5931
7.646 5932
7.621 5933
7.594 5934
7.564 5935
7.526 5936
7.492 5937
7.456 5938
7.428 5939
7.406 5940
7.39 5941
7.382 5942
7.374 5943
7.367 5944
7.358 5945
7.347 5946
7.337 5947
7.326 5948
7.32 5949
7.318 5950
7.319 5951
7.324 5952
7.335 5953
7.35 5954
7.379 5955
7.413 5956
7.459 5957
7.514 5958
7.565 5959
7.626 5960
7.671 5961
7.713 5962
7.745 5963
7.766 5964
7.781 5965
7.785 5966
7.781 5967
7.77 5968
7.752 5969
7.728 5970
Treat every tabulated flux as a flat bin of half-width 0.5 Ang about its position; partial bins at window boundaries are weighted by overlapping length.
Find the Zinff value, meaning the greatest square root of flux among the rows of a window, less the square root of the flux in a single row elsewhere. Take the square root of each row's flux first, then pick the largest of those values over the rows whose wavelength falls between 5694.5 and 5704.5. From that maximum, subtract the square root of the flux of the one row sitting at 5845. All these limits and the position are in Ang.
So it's -0.07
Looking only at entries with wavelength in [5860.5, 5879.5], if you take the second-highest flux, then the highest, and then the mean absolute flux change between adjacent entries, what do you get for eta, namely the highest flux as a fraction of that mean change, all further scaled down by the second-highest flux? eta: 71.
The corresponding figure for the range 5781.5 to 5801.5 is 29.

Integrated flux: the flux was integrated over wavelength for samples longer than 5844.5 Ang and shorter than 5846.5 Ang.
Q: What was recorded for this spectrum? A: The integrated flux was 16.0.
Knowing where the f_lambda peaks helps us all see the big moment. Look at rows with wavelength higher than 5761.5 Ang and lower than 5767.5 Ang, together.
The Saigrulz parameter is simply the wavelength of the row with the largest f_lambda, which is 5762 Ang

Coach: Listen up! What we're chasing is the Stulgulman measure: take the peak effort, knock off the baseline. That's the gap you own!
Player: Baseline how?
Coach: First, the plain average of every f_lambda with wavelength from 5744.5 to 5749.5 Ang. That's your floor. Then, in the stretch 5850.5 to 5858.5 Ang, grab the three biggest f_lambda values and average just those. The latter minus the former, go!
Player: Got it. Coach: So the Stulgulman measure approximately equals -0.1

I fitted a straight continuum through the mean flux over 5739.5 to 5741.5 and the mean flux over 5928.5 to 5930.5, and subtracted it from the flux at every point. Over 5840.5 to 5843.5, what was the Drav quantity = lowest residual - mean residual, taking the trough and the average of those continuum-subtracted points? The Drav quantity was -0.03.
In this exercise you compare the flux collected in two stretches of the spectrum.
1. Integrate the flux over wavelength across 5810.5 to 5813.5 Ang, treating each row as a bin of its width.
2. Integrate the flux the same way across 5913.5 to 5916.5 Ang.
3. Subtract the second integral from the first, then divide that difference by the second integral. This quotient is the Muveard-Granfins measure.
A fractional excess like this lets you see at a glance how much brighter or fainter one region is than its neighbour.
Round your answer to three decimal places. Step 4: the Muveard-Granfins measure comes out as 0.063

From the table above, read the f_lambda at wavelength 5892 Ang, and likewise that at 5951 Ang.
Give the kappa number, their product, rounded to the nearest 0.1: 38.0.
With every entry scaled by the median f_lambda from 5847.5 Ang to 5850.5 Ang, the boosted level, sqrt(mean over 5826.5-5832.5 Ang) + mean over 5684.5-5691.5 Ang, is 1.96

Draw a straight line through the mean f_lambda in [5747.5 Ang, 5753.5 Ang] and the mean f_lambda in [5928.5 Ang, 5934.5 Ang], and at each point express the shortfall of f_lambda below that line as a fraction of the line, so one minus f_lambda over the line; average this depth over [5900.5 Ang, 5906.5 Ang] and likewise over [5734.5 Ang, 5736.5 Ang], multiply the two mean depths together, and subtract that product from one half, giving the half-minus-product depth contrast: 0.5002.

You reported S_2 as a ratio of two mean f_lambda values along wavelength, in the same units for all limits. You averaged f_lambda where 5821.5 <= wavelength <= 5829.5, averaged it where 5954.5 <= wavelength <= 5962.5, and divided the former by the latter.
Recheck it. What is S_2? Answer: 1.07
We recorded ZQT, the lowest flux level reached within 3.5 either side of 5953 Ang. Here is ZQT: 7.318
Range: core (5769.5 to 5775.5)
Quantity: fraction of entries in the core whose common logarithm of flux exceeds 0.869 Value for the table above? 1.0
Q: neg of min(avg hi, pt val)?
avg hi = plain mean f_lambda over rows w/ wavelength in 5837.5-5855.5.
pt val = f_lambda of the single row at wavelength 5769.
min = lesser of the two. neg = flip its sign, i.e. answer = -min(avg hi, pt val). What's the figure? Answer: -7.64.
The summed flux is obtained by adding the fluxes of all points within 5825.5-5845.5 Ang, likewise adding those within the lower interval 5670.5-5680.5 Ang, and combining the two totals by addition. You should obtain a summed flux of 233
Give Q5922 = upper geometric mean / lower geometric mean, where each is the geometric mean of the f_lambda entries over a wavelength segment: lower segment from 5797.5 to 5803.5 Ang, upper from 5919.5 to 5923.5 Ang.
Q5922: 0.94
